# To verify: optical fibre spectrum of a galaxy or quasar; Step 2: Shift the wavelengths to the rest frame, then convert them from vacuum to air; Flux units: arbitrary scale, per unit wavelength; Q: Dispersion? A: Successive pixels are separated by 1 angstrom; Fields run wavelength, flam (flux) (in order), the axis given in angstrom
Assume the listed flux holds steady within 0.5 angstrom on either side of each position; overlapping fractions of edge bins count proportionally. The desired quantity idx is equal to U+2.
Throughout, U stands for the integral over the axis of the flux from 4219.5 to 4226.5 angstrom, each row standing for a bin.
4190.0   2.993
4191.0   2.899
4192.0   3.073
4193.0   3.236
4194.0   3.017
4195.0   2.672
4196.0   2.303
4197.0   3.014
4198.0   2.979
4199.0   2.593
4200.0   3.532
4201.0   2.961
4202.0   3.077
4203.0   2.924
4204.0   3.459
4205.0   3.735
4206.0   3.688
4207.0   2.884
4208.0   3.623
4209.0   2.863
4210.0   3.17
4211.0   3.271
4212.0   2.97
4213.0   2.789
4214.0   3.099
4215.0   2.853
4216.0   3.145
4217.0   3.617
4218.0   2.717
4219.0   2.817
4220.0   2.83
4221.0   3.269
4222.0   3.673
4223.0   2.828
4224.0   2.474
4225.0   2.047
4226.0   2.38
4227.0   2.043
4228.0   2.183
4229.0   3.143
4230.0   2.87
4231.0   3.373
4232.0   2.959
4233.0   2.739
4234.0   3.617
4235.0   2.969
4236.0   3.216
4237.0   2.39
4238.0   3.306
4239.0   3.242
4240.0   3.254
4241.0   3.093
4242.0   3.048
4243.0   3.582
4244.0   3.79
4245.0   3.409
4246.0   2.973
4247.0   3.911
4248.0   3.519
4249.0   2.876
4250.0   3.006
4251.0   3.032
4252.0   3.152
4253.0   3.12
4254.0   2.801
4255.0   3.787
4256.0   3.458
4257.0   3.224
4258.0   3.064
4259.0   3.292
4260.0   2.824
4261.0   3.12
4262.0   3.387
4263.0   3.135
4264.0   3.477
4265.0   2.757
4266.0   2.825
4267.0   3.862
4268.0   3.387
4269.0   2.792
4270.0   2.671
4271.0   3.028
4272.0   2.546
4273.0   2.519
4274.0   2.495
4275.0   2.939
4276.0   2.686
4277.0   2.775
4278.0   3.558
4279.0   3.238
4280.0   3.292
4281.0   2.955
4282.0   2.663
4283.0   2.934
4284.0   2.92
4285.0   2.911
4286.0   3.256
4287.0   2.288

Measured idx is 21.5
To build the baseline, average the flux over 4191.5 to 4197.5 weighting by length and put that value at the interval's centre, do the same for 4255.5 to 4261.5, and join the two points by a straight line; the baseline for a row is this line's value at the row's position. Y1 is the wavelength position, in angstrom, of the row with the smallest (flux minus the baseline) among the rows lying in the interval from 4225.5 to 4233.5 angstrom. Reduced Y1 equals 4227.0 angstrom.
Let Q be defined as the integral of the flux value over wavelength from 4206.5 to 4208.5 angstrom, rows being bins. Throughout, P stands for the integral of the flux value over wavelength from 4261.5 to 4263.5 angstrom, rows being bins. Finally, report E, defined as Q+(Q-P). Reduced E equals 6.5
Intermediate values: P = 6.5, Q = 6.51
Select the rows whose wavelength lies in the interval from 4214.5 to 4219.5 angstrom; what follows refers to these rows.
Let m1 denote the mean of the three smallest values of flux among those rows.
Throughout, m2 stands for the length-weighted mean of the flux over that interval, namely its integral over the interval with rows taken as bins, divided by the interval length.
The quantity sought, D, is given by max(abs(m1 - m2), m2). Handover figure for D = 3.03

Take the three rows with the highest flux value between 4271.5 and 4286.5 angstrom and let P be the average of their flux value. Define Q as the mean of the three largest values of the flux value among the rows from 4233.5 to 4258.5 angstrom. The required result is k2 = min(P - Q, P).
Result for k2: -0.5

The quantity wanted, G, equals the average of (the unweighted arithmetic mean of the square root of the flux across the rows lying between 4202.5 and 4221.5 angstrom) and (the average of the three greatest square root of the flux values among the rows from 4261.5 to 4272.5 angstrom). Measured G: 1.83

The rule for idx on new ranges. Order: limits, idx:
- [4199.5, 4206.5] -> 25.4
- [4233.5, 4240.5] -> 24.0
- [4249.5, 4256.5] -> 24.4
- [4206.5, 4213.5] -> 23.6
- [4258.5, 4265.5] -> 24.0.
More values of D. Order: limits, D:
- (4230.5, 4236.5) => 3.15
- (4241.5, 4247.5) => 3.45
